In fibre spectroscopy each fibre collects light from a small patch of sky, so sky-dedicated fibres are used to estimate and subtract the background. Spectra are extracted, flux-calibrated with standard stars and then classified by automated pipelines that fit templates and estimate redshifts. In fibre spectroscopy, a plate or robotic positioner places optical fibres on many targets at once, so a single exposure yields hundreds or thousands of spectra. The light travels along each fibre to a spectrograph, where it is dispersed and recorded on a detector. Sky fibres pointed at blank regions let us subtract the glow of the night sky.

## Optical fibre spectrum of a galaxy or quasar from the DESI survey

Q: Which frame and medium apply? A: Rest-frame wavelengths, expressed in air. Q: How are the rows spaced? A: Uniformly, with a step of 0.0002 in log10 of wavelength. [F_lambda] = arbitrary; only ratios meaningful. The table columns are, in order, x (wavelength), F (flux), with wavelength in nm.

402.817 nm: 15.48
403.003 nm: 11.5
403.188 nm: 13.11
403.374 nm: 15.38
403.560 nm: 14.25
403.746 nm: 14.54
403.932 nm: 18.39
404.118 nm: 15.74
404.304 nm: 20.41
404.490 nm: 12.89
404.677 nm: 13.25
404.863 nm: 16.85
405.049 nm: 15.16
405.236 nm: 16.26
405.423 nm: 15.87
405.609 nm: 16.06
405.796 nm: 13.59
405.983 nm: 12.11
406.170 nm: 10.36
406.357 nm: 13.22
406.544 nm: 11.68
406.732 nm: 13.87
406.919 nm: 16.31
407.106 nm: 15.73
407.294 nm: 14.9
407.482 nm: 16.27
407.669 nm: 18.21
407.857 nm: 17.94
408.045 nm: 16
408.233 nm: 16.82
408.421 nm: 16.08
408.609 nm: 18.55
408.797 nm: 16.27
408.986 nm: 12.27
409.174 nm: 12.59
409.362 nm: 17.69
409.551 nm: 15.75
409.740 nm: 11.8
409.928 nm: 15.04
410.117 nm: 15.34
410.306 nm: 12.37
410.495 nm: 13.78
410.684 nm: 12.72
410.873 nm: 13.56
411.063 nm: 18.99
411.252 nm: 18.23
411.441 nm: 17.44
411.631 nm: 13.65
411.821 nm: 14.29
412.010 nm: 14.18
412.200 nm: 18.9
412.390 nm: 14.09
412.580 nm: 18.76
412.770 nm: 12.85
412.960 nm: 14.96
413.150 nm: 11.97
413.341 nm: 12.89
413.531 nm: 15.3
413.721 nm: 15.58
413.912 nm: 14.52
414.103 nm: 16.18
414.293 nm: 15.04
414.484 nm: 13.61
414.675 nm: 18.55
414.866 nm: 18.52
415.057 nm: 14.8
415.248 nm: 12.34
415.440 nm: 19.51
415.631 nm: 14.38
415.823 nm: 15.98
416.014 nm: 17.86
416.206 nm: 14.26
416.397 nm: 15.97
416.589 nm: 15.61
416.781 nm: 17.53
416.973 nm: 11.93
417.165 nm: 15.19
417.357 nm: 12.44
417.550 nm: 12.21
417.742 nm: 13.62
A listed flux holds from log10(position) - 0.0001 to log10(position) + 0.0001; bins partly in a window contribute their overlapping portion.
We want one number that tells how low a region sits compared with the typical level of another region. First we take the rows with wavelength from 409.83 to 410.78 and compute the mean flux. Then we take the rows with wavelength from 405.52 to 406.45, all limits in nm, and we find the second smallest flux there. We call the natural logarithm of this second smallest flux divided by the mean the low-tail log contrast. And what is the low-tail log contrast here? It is -0.13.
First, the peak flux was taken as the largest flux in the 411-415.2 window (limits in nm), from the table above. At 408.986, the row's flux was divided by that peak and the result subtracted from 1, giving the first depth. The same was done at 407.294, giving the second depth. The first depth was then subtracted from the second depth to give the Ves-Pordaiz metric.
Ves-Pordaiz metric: -0.14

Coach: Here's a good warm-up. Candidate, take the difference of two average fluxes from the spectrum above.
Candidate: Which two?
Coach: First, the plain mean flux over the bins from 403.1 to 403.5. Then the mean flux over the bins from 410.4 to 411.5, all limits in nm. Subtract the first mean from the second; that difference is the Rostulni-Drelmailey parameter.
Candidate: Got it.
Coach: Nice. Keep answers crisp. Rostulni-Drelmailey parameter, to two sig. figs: 1.5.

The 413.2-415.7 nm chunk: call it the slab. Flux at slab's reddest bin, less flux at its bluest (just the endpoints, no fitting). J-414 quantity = 1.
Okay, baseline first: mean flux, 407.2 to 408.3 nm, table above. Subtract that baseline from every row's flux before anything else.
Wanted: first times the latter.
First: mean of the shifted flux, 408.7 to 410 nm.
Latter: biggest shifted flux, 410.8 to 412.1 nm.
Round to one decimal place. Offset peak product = -5.1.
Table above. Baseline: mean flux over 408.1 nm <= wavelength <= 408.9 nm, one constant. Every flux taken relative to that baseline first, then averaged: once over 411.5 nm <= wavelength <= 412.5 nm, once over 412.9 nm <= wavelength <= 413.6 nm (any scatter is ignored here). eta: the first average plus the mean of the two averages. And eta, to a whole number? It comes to -4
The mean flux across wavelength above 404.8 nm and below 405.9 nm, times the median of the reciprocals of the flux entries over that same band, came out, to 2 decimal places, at 0.98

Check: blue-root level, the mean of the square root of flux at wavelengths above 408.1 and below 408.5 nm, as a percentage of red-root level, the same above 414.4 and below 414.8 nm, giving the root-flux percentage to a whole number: 101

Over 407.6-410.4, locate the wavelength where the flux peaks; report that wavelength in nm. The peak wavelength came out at 408.609 nm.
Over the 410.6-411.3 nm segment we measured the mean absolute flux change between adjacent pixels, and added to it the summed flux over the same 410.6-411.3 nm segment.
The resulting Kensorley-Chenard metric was 66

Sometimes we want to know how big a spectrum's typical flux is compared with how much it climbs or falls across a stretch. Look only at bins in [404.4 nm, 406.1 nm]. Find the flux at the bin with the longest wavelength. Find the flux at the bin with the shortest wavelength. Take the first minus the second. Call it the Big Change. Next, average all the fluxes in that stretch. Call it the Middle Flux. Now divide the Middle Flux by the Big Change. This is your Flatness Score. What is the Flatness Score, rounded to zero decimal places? -19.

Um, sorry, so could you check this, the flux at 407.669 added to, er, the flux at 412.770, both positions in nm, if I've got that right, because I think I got 31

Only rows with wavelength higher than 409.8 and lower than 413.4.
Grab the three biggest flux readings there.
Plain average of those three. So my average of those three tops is 18.9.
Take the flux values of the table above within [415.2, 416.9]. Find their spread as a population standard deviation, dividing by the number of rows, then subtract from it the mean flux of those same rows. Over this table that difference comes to -13.9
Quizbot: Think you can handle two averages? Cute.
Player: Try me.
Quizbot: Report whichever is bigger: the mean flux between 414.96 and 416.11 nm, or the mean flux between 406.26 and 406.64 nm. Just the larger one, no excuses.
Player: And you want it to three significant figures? 15.8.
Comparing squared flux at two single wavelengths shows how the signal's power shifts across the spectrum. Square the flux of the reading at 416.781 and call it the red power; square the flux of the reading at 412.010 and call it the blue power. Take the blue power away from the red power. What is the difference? 106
